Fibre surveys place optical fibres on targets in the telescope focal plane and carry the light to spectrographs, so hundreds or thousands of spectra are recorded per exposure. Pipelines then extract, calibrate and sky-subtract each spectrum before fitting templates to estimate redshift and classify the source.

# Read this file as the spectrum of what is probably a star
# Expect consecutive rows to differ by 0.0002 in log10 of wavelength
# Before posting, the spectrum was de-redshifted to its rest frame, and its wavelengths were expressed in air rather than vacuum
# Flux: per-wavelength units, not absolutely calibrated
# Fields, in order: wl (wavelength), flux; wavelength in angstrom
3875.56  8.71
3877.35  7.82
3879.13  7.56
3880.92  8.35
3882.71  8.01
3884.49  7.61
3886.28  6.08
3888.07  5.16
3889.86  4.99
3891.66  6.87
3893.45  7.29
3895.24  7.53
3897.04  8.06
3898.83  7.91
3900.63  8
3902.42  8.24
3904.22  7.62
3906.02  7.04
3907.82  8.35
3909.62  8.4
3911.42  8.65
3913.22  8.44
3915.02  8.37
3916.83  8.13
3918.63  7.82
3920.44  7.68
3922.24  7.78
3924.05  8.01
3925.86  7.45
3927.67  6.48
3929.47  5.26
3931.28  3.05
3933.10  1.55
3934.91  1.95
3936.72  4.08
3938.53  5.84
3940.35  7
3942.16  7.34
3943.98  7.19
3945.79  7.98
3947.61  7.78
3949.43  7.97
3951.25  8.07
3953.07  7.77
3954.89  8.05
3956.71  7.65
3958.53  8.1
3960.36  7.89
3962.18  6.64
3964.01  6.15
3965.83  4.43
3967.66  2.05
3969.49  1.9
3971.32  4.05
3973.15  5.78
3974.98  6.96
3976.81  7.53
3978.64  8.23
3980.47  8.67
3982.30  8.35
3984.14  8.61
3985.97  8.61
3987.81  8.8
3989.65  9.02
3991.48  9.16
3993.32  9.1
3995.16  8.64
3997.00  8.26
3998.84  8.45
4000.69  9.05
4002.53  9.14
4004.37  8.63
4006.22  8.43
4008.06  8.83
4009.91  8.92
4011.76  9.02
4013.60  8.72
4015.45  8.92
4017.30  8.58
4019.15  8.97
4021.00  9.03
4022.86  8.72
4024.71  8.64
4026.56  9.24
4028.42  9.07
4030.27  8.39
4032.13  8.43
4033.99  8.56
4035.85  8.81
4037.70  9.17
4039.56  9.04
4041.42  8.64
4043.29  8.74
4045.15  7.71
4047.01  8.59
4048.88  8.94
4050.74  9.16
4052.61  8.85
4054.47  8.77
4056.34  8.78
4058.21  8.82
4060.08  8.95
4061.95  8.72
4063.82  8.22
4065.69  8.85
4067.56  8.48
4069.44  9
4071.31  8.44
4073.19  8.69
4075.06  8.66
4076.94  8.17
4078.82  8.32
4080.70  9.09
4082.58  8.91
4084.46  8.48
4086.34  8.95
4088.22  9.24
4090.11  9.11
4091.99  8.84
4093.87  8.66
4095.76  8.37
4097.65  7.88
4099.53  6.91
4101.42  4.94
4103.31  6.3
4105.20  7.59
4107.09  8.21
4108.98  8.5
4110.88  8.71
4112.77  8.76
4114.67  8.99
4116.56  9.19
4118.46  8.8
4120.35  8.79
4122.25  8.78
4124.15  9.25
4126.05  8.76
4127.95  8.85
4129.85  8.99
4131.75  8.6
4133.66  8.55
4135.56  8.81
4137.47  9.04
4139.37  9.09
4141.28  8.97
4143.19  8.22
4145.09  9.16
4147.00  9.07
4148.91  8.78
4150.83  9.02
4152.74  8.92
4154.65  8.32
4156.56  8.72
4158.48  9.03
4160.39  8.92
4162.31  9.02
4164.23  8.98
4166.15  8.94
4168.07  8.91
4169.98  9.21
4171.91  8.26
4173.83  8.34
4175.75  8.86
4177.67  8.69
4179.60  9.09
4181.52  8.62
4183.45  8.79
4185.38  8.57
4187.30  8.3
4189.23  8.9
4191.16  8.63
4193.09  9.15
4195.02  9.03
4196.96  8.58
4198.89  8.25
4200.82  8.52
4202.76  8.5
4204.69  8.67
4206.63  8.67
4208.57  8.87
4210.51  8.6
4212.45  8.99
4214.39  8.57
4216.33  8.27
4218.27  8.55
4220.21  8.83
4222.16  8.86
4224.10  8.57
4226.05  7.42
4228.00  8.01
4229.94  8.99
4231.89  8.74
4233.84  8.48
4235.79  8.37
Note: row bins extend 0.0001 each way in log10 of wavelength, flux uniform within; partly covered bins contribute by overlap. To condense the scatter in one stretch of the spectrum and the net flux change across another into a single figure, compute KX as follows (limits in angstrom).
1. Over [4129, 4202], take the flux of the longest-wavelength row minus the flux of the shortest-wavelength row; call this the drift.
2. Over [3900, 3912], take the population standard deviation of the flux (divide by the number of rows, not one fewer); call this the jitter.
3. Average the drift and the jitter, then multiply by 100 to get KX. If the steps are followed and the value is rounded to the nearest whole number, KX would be 2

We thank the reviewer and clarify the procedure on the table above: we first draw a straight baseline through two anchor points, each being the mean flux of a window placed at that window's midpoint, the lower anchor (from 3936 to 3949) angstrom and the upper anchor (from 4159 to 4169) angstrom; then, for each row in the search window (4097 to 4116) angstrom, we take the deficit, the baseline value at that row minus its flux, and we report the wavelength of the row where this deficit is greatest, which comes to 4101.42 angstrom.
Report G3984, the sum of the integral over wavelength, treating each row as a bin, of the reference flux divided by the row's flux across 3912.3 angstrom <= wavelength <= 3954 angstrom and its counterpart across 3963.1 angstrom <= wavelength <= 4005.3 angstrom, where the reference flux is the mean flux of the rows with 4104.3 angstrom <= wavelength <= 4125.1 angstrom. 129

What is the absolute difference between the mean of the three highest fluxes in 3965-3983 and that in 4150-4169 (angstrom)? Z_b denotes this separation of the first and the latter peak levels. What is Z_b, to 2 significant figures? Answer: 0.61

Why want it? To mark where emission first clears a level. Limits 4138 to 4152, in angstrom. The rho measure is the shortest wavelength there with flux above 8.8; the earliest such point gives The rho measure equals 4139.37 angstrom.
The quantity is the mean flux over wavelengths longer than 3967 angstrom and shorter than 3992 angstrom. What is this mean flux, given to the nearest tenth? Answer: 7.0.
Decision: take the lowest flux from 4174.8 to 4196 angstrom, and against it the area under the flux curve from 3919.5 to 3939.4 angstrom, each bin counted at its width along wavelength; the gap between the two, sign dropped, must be 99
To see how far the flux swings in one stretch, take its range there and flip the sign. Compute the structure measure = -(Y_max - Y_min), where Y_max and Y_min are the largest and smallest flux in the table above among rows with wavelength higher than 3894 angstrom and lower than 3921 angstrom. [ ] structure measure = -1.61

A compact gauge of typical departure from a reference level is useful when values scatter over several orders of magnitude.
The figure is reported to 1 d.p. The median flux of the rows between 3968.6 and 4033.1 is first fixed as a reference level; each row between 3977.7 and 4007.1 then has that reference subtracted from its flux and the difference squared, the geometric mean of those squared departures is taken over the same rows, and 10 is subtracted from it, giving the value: -10.0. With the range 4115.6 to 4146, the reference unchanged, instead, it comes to -9.9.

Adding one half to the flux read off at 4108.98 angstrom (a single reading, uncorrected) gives 9.00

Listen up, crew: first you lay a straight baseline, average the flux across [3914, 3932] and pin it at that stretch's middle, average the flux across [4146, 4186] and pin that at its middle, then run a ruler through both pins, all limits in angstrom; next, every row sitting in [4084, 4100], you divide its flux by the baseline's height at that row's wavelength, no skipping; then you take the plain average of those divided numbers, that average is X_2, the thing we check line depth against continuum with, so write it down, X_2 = 1.03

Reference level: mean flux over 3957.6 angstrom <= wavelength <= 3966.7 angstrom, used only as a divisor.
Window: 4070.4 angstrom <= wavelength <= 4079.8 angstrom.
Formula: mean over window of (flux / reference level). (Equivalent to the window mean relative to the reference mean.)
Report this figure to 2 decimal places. 1.27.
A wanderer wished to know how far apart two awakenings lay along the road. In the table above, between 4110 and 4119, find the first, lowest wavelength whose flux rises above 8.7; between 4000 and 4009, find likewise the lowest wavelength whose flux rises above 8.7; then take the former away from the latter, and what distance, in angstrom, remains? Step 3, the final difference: -110.2 angstrom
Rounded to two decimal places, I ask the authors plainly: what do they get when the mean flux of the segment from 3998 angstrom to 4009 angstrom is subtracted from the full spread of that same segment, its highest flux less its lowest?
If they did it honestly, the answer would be -8.04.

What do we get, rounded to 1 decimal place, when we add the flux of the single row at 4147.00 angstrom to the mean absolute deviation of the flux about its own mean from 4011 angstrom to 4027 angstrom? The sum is 9.3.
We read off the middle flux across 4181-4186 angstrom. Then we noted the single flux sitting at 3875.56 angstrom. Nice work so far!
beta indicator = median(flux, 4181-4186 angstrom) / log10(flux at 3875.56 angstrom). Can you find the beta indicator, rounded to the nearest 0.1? 9.2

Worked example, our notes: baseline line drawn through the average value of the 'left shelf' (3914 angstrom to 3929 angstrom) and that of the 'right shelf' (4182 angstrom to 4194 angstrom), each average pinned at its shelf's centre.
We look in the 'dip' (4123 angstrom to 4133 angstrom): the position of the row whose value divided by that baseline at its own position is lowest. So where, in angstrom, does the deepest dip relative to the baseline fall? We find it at 4131.75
